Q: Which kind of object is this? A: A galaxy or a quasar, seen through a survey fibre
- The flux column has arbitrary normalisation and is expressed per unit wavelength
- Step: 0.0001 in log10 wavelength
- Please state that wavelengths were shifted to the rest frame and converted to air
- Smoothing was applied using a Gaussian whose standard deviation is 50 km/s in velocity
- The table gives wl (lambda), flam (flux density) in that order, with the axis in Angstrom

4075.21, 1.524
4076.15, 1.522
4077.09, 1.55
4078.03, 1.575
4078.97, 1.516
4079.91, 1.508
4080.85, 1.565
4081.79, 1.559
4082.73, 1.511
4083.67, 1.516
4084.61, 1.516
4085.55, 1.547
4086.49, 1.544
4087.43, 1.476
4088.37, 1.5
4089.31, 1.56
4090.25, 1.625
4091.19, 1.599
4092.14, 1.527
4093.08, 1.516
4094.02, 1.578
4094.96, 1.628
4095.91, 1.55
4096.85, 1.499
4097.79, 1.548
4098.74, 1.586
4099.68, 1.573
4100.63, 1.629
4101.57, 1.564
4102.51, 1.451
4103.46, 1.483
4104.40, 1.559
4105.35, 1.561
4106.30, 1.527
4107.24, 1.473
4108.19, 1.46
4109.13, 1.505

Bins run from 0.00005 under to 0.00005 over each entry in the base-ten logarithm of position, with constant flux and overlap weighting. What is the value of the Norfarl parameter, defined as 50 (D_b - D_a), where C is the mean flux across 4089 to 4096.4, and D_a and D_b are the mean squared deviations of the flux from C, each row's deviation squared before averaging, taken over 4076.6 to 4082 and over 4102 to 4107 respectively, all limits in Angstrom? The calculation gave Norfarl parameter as 0.19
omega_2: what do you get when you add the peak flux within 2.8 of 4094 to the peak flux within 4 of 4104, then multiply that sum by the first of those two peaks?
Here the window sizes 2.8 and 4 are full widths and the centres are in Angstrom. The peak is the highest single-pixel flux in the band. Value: 5.19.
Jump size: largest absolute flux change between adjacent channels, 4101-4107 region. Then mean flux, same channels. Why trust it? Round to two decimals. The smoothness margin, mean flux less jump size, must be 1.41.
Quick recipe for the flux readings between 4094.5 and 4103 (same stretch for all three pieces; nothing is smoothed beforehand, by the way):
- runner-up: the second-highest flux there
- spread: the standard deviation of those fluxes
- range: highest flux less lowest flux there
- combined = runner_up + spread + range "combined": 1.86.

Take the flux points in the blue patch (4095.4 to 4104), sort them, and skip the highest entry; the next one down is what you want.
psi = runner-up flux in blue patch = 1.586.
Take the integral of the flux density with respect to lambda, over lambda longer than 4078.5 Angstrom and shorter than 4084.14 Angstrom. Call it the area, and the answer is 8.62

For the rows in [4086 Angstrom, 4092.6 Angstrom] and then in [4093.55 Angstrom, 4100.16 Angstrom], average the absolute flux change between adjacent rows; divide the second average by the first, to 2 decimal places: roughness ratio 0.89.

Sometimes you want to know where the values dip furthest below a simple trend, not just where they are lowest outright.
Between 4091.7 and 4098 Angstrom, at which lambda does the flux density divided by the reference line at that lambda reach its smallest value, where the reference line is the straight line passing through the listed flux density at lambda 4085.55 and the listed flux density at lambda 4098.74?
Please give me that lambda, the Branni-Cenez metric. 4096.85 Angstrom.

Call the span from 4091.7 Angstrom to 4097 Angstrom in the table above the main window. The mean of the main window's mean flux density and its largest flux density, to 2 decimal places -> 1.59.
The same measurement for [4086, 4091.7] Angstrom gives 1.59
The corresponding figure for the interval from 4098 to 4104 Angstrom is 1.59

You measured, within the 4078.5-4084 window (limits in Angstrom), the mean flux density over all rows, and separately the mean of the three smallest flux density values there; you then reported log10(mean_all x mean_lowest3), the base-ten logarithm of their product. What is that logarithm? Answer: 0.364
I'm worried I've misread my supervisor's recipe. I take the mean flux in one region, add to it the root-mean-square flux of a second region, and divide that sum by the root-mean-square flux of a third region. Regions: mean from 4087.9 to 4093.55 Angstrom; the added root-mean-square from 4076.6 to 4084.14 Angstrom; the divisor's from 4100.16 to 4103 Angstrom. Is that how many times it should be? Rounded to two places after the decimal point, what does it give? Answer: 2.00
